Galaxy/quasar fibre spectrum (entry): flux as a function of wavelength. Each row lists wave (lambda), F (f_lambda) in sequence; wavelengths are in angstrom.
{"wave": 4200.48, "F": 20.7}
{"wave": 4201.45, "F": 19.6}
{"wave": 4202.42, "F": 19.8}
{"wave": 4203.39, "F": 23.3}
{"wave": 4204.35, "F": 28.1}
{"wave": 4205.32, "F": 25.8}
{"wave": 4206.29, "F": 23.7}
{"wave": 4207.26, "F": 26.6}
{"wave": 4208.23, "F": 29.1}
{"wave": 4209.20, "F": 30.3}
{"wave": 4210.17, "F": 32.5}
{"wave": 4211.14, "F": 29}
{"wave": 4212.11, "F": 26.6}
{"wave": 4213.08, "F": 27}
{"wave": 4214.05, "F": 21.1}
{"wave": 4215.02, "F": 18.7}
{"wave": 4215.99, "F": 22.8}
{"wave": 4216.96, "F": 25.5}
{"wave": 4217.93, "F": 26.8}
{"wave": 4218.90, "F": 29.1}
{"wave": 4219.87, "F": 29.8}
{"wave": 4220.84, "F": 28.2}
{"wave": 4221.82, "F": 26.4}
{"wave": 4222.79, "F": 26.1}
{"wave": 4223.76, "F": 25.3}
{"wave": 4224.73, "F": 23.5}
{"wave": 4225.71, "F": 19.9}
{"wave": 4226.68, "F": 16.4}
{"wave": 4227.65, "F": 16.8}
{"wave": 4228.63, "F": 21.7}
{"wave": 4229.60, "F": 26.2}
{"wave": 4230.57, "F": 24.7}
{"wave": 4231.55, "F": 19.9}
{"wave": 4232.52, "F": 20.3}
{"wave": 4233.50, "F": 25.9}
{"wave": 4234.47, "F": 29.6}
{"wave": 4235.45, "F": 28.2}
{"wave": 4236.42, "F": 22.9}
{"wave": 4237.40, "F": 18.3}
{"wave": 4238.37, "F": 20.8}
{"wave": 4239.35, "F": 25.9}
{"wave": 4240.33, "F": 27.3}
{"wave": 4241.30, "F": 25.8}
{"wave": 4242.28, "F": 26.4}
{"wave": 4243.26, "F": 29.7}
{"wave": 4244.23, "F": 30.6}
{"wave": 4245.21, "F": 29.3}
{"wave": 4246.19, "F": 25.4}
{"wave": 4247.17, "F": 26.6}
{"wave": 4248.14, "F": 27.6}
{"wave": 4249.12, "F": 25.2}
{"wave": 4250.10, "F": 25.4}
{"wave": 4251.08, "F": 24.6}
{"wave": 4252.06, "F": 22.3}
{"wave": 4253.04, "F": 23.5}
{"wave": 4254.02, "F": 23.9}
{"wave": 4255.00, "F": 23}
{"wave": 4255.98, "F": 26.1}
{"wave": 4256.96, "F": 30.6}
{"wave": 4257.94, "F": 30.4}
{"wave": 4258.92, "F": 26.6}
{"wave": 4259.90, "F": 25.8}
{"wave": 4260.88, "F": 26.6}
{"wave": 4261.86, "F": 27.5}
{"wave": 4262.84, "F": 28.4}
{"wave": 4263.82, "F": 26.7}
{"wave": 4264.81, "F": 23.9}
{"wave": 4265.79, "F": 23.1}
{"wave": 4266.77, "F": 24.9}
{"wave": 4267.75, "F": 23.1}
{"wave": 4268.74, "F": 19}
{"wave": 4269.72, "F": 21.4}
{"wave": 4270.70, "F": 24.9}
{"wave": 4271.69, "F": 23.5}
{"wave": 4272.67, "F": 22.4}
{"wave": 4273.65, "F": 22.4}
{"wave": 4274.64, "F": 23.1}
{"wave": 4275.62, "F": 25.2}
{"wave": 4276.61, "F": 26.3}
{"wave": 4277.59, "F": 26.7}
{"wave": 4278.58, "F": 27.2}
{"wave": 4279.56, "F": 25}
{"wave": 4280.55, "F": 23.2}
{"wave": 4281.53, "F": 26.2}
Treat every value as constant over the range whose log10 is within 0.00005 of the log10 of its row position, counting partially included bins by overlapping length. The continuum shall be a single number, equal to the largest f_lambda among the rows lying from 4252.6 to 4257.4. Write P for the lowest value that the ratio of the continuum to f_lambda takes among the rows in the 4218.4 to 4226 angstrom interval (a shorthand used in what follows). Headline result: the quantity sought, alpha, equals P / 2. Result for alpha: 0.51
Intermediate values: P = 1.03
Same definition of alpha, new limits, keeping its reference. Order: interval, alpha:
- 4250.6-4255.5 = 0.62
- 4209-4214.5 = 0.47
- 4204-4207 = 0.54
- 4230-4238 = 0.52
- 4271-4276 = 0.61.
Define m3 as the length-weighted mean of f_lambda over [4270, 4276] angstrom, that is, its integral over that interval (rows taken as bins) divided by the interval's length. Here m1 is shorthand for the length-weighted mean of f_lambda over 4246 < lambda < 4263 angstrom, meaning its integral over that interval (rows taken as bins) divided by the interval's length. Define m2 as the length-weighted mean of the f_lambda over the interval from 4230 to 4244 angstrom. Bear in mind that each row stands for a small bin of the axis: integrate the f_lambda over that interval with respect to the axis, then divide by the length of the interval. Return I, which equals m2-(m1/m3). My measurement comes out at 23.71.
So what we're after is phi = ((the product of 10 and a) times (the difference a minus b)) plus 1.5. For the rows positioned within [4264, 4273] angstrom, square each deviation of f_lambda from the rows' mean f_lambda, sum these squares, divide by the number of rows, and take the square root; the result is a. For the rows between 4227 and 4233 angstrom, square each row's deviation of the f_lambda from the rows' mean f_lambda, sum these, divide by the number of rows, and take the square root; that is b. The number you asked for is -23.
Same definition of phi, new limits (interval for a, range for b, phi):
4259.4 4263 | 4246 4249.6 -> 2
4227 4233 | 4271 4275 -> 84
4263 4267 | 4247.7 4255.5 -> -1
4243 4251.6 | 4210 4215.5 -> -52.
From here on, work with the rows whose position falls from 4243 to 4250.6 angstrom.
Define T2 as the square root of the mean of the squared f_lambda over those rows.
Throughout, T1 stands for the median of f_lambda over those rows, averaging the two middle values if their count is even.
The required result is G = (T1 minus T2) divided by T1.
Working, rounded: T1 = 27.1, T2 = 28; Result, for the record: -0.017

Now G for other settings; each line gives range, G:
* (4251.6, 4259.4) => -0.039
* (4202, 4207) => -0.025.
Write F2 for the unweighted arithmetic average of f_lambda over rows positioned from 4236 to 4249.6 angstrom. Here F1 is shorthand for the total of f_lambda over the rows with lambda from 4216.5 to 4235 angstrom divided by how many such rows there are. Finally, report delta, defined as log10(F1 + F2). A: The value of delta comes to 1.700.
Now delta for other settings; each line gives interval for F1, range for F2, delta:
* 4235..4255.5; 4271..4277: 1.692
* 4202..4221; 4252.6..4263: 1.722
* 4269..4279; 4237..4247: 1.701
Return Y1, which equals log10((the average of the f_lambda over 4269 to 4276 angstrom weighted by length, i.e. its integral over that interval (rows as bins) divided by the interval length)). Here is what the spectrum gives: 1.36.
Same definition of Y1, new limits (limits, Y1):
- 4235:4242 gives 1.38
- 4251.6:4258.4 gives 1.41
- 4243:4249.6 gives 1.44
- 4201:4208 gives 1.38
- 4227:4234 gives 1.34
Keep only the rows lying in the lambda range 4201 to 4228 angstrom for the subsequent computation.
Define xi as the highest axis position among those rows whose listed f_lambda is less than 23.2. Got 4227.65 angstrom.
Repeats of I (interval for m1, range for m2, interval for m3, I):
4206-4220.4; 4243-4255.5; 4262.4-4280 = 24.76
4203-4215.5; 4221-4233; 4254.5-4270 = 21.39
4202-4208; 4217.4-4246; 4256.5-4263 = 24.01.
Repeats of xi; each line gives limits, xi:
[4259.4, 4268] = 4267.75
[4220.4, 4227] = 4226.68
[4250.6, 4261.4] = 4255.00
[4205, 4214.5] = 4214.05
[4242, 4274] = 4273.65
